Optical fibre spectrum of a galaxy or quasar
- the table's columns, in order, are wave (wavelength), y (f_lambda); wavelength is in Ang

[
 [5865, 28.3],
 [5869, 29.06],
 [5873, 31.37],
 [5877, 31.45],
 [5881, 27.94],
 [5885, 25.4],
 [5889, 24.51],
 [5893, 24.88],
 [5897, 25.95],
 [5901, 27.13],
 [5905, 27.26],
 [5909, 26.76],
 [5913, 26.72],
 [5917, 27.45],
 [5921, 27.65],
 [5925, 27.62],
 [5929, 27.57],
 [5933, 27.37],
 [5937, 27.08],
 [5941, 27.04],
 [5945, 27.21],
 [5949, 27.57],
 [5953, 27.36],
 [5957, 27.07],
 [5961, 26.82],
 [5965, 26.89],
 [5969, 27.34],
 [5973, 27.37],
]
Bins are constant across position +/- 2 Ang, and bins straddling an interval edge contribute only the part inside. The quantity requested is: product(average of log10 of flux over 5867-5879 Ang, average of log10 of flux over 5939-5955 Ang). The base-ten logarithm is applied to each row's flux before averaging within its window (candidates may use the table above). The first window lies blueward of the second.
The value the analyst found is 2.13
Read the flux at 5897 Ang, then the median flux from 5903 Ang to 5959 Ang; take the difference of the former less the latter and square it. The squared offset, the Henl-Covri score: 1.8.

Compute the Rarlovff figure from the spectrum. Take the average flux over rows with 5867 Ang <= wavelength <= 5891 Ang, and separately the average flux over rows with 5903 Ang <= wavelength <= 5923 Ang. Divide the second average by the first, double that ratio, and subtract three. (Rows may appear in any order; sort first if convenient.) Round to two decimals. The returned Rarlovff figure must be -1.08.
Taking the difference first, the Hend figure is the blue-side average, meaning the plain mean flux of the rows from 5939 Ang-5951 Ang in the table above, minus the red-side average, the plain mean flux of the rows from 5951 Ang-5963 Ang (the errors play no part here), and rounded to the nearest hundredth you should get 0.19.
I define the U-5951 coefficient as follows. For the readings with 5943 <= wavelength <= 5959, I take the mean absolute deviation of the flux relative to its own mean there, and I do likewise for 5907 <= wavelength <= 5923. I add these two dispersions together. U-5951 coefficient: 0.57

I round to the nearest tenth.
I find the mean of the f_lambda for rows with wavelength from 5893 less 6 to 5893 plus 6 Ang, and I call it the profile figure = 25.1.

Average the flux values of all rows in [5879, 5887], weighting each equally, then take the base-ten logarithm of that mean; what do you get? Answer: 1.43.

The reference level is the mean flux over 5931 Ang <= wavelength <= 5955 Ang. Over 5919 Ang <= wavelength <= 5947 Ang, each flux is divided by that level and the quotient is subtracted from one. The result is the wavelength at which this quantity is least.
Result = 5921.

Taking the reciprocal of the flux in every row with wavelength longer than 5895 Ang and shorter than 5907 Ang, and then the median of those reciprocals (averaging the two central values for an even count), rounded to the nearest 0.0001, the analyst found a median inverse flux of 0.0369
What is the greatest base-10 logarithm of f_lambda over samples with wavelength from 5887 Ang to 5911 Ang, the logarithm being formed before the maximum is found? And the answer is 1.44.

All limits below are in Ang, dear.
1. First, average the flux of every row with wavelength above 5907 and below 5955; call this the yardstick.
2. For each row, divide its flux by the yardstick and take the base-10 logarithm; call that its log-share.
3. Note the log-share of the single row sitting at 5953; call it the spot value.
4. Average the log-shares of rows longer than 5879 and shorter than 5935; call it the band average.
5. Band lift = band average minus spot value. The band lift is -0.010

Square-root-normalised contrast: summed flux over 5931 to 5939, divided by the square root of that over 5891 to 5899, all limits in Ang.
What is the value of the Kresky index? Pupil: 7.64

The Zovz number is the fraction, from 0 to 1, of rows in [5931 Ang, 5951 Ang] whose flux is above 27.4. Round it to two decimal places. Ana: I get 0.20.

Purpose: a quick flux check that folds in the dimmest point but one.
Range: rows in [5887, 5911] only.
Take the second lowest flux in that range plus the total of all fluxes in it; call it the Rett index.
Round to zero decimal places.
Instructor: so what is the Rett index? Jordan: 181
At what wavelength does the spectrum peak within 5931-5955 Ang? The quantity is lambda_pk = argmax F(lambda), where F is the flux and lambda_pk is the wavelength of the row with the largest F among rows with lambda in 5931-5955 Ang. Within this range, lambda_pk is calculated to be 5949 Ang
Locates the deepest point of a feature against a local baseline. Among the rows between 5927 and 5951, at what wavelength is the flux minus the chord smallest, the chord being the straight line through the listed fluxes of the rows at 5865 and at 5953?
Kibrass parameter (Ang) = 5937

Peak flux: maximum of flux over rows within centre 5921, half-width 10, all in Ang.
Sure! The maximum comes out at 27.65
